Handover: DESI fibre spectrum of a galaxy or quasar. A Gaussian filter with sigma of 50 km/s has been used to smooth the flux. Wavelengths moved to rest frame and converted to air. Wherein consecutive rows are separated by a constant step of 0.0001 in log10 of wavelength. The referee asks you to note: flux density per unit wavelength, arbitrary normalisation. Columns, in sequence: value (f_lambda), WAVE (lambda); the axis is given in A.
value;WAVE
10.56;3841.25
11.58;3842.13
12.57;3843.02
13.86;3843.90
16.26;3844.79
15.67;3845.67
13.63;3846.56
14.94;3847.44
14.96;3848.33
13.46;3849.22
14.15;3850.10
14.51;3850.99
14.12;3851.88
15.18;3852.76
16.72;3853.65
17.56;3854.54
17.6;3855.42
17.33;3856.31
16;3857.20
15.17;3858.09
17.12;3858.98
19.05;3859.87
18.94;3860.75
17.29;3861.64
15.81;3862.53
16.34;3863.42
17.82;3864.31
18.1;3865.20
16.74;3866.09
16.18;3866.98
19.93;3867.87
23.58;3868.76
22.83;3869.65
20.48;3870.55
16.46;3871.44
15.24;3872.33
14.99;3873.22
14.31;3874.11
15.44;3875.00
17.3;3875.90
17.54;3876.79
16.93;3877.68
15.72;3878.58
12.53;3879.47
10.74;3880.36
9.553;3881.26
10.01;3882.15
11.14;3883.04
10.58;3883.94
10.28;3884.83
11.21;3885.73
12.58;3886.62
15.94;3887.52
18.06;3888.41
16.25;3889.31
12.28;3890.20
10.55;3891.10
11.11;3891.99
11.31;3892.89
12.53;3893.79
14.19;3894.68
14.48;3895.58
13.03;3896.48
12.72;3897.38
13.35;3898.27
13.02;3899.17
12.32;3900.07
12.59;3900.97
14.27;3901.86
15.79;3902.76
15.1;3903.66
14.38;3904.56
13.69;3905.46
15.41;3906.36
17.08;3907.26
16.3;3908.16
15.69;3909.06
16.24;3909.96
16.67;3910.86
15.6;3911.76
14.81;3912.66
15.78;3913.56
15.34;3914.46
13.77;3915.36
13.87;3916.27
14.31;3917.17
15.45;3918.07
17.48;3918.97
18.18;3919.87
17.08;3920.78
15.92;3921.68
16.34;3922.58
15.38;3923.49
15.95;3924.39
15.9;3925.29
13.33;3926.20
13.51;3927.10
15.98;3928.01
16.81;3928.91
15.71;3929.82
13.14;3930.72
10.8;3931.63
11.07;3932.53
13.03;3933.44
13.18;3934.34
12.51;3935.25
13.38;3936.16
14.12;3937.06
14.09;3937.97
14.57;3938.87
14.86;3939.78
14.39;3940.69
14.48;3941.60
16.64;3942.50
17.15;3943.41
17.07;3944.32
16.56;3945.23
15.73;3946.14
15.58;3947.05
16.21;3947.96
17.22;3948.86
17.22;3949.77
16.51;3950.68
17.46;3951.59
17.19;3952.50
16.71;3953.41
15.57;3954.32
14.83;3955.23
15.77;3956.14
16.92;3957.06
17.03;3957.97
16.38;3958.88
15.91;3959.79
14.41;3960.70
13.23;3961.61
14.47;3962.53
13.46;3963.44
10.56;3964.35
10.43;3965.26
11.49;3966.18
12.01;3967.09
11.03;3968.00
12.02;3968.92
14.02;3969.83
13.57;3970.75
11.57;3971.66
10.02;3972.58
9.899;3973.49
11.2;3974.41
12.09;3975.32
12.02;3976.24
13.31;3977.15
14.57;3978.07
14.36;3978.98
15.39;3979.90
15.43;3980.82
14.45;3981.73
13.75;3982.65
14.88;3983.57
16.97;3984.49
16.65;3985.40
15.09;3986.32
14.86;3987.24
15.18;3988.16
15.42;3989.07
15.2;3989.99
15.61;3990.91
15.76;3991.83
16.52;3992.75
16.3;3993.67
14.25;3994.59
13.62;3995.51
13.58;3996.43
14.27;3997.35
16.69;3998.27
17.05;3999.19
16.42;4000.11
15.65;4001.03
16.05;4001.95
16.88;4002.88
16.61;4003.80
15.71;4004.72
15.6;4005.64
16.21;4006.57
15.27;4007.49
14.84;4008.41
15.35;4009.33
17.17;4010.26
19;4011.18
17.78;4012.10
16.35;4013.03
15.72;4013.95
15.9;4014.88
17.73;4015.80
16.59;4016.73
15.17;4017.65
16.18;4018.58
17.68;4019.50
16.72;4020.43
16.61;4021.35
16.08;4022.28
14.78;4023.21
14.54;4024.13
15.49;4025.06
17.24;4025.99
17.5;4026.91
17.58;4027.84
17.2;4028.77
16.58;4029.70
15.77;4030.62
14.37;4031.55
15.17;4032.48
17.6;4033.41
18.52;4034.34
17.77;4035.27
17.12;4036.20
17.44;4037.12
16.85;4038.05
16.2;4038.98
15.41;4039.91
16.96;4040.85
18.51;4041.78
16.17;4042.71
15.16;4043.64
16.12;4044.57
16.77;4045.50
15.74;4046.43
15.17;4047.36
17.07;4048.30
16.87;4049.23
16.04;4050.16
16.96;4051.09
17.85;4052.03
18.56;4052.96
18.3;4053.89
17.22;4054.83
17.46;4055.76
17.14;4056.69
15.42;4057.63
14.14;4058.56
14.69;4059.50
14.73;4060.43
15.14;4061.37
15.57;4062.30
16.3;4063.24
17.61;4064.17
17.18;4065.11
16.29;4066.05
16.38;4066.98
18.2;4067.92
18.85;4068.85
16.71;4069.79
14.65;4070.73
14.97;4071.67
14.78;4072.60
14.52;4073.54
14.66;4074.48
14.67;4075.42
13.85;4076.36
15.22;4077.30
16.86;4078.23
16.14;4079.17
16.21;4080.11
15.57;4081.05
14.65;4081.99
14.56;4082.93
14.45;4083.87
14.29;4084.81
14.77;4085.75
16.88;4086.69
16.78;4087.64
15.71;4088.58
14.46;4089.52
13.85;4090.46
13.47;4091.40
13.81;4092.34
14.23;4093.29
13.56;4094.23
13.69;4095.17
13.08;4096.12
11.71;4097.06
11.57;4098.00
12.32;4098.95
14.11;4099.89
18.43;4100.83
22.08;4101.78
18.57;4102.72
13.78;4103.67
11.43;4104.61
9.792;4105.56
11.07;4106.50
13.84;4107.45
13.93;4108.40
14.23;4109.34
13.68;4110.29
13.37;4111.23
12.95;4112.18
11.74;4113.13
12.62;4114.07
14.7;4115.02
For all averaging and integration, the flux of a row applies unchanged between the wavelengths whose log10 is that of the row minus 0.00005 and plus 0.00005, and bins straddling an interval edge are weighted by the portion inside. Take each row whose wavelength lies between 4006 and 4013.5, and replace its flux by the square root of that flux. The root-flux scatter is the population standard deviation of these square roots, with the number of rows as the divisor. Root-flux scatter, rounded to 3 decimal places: 0.162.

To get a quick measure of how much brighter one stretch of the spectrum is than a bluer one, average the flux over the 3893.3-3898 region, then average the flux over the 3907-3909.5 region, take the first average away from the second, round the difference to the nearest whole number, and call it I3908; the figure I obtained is 3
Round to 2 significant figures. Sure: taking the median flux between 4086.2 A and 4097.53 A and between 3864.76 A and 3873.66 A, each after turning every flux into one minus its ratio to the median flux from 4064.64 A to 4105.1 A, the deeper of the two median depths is 0.057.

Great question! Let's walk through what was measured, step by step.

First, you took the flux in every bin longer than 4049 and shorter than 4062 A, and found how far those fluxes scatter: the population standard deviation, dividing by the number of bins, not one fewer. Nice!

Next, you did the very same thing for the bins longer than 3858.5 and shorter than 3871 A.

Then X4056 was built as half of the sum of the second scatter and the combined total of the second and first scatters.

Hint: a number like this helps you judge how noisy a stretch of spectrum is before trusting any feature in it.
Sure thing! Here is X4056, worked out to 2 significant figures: 3.0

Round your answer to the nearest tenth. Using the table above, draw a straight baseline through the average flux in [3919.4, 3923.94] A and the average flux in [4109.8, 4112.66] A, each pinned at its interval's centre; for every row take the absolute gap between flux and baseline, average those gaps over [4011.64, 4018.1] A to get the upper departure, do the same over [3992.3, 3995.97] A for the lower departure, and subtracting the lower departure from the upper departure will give 0.3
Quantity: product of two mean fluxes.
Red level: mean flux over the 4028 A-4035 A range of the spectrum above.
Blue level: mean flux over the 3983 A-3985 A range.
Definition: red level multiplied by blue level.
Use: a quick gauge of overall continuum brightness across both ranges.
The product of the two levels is 262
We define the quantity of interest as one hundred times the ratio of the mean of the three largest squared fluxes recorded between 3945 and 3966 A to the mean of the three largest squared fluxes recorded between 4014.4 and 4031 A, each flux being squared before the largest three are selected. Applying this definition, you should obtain 96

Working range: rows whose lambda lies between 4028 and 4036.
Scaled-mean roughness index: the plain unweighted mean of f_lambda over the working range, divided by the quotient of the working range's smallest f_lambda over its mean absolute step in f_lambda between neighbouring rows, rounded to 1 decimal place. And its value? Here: 1.3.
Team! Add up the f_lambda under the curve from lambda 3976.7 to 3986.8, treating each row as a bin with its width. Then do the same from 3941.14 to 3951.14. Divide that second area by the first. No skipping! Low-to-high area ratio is 1.08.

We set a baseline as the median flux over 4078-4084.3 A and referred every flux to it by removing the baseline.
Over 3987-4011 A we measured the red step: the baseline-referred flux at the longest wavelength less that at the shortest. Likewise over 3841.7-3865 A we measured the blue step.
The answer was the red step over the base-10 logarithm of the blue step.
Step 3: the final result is 3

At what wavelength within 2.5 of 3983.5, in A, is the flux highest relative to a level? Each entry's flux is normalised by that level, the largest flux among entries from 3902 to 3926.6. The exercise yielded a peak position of 3984.49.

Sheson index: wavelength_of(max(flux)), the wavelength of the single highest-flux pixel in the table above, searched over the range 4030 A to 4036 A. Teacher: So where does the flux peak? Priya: 4034.34 A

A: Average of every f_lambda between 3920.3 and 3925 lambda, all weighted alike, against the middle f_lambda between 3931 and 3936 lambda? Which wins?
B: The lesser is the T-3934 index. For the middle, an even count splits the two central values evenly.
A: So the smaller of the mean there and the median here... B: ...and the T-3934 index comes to 12.5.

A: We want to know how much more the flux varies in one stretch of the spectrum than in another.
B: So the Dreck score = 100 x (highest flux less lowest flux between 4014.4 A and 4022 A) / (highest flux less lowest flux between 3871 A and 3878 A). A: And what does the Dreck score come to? 79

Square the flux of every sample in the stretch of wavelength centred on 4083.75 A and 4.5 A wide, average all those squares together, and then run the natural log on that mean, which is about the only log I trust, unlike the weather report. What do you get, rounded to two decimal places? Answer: 5.35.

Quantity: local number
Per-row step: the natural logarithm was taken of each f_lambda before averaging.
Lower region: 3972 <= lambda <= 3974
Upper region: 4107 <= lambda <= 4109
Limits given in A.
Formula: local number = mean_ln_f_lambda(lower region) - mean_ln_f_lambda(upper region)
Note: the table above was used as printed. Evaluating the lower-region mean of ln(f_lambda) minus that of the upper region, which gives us -0.33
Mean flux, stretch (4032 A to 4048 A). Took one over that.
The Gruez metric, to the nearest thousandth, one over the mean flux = 0.060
